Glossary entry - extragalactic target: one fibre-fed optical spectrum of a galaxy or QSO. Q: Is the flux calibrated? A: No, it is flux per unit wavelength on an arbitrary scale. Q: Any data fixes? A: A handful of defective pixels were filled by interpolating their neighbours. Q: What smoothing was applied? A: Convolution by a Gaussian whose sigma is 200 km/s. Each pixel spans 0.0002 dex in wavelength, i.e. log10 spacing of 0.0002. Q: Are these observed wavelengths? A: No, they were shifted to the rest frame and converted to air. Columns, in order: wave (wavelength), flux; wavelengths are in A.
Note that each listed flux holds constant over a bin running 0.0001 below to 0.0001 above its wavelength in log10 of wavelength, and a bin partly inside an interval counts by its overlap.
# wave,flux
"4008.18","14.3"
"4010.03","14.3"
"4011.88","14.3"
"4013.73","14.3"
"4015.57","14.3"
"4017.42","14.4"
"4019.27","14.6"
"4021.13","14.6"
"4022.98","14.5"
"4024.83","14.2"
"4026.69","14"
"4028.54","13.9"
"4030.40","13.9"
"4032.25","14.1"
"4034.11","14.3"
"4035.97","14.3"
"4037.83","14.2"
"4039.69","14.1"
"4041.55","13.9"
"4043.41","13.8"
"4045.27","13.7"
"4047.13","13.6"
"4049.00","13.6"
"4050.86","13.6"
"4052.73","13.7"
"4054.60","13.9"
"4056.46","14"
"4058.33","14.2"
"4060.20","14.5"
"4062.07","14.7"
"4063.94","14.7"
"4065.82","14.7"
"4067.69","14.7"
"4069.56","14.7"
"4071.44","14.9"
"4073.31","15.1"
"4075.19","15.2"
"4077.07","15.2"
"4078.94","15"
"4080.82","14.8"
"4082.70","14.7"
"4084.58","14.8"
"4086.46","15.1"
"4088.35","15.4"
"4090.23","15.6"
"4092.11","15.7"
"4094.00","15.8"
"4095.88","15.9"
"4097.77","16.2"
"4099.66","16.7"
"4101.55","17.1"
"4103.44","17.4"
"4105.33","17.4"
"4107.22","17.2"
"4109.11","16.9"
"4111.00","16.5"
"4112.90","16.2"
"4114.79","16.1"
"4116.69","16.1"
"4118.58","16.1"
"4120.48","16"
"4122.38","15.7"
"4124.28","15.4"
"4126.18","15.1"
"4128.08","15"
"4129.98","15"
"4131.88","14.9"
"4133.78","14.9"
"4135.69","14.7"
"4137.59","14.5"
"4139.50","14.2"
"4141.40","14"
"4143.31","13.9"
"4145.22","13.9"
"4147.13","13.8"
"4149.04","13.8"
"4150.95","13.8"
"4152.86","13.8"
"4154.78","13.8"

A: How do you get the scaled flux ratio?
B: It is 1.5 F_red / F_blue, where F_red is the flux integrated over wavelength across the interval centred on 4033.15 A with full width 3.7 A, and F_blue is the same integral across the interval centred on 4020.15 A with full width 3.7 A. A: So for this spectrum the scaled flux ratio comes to 1.46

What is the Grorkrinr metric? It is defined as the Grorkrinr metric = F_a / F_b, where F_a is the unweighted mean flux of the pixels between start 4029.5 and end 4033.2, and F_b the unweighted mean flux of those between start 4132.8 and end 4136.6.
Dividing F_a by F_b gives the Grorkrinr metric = 0.95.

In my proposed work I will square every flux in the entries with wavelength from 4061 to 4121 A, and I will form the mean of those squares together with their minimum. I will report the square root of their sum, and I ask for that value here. 21.5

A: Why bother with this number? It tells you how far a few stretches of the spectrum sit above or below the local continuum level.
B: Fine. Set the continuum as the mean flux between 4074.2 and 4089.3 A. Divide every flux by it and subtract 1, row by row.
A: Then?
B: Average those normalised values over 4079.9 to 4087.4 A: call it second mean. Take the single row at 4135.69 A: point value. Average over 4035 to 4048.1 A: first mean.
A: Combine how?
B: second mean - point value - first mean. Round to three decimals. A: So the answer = 0.082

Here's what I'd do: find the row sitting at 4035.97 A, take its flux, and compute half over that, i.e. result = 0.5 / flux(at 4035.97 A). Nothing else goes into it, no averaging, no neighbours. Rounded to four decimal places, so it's 0.0350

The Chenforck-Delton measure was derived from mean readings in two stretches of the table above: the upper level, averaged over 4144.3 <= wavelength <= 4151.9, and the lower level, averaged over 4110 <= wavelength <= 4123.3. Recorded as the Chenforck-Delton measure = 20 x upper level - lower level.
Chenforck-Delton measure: 260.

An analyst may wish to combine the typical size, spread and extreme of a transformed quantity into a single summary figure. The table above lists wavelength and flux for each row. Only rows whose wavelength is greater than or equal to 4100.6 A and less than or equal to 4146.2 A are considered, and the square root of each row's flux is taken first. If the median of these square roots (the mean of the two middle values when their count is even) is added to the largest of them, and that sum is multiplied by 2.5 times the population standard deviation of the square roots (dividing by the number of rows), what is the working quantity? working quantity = 2.8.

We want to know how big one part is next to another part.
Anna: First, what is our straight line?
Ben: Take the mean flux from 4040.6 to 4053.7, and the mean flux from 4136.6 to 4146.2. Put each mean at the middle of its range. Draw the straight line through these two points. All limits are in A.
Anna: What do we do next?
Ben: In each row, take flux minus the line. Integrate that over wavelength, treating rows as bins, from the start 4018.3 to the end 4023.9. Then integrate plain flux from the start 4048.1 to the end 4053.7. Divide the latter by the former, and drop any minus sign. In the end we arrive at 14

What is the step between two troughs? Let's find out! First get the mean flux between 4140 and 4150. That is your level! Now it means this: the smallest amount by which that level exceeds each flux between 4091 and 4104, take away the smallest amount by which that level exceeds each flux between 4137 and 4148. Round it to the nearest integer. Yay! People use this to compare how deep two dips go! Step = -3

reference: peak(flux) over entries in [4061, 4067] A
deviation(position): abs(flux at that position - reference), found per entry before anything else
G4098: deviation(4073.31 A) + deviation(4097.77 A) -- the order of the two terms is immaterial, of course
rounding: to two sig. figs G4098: 1.9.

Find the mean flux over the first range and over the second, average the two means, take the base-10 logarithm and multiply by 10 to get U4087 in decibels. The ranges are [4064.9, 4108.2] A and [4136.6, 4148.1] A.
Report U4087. 11.71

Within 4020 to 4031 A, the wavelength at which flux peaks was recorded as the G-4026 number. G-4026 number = 4021.13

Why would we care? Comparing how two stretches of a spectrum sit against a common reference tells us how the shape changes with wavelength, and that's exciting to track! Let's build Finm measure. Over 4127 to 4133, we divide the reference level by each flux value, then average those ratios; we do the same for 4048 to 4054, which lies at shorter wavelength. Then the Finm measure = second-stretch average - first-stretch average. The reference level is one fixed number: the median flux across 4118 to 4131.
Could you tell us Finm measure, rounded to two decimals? 0.10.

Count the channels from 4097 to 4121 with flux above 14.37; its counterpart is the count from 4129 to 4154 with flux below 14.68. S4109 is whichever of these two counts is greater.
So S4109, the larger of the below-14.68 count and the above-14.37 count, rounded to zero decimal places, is 13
